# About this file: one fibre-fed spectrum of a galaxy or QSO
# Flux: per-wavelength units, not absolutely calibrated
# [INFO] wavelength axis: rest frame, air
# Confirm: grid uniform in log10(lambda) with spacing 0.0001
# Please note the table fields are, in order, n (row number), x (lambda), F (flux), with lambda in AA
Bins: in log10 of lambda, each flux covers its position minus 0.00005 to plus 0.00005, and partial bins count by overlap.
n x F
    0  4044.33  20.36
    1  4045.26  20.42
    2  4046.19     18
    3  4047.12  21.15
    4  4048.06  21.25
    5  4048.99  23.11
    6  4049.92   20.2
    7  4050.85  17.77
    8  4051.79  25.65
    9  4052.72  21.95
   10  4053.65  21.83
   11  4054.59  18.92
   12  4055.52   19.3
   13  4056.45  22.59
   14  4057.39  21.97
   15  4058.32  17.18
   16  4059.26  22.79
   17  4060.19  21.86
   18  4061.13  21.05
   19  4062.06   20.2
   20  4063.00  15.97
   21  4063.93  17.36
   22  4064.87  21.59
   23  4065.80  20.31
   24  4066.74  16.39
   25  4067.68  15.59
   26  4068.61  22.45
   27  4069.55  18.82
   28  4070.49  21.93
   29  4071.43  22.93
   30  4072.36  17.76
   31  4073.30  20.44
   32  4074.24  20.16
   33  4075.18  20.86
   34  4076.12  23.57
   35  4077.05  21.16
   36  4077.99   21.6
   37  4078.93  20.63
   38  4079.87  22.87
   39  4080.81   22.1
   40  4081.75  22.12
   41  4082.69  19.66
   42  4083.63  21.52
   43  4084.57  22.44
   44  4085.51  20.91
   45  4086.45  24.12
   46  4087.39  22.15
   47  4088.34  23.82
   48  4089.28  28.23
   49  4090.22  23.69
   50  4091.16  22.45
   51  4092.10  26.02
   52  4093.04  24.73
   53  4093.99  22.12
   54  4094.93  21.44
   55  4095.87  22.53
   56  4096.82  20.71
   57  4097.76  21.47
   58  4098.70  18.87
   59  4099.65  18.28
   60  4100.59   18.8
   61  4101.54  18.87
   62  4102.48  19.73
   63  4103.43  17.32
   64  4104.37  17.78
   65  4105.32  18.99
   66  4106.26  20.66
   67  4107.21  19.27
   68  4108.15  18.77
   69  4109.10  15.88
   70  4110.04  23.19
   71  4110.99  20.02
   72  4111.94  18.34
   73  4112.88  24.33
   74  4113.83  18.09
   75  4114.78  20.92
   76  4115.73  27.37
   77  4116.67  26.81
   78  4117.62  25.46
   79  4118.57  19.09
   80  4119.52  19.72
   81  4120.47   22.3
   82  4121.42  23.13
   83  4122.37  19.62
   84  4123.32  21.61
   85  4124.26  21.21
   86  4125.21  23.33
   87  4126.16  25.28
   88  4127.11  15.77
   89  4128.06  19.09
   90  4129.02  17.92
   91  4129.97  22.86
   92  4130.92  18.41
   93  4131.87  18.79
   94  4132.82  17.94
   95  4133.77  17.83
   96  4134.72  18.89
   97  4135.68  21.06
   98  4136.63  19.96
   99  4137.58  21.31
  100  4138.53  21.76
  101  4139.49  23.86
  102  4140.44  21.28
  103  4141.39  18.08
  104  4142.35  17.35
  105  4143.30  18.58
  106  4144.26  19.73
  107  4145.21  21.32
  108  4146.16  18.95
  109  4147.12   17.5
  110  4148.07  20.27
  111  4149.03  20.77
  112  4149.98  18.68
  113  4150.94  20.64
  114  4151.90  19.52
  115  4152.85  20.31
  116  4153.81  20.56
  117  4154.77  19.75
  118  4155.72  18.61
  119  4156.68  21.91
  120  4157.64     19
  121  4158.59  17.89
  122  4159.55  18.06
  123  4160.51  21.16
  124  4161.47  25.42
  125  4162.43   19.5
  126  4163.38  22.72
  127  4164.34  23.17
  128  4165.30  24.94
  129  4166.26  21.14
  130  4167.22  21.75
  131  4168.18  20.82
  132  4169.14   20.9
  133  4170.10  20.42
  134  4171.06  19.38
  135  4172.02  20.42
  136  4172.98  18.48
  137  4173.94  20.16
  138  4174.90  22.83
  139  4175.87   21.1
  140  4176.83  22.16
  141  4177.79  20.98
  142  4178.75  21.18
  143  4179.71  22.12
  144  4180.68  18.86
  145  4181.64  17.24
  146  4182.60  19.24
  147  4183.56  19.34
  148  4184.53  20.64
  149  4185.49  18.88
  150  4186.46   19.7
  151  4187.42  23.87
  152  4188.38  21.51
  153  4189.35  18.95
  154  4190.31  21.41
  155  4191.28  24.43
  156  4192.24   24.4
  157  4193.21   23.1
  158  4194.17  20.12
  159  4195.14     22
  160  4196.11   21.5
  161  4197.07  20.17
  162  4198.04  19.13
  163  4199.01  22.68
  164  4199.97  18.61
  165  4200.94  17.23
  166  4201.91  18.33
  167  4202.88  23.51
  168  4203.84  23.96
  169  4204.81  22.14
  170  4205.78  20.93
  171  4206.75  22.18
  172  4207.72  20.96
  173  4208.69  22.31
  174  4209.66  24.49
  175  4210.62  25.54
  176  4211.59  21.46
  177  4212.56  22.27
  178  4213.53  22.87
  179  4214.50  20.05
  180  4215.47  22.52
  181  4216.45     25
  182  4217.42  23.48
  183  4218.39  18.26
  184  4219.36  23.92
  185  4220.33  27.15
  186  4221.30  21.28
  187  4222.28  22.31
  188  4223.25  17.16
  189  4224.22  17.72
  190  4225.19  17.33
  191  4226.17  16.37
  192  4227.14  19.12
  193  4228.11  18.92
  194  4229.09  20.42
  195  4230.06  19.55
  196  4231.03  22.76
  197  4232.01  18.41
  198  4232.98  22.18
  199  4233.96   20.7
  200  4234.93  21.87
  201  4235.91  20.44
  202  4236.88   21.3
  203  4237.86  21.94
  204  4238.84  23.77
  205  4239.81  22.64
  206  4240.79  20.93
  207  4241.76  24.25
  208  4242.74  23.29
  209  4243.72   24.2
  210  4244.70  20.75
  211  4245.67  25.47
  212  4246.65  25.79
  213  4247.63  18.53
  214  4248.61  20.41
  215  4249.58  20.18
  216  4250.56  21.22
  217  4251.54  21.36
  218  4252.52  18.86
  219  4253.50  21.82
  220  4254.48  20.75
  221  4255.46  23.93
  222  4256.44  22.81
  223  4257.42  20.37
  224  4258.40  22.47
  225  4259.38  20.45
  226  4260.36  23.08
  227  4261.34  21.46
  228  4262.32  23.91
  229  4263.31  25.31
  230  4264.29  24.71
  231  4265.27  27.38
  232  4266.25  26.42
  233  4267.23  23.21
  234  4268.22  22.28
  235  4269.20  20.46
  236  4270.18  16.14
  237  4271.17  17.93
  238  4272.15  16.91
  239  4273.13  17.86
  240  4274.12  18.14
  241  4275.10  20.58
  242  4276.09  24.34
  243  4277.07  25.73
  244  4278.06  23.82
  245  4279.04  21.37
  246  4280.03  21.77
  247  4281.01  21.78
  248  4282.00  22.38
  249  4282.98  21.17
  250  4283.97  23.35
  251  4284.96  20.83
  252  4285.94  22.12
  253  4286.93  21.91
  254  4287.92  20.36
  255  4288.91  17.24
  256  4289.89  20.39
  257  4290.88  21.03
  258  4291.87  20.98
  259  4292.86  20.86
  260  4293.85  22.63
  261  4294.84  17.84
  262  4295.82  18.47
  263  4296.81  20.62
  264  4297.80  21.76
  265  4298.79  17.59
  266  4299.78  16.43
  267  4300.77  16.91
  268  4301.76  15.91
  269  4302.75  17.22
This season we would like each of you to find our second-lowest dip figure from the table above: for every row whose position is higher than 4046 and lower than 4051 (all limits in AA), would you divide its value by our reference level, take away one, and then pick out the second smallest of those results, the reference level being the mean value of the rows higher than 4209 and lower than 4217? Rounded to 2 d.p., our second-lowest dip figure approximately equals -0.22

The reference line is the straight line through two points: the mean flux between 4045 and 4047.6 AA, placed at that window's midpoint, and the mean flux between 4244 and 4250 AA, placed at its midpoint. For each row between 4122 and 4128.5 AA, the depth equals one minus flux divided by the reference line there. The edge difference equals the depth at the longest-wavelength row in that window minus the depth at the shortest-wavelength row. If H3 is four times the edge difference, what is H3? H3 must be 0.11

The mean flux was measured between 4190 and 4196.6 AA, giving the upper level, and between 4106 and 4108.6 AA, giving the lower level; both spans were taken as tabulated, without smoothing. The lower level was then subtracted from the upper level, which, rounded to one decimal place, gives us 2.9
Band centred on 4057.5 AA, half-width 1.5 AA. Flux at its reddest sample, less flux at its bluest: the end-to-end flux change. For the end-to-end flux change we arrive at -5.4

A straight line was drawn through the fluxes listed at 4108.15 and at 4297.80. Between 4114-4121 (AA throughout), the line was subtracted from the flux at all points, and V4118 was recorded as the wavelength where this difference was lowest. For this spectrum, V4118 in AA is 4118.57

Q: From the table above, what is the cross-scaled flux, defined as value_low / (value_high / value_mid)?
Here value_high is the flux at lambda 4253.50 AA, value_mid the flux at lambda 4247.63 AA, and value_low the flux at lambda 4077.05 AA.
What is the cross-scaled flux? 18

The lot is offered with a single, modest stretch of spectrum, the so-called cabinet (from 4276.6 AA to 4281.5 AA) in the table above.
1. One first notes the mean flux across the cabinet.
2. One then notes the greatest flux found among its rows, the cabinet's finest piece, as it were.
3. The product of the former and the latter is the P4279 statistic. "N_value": 589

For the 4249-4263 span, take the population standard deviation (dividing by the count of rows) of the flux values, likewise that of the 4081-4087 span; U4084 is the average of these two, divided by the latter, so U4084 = 1.02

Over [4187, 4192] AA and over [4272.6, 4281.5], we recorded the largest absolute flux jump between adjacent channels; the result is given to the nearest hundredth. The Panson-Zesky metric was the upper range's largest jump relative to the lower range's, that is 1.25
